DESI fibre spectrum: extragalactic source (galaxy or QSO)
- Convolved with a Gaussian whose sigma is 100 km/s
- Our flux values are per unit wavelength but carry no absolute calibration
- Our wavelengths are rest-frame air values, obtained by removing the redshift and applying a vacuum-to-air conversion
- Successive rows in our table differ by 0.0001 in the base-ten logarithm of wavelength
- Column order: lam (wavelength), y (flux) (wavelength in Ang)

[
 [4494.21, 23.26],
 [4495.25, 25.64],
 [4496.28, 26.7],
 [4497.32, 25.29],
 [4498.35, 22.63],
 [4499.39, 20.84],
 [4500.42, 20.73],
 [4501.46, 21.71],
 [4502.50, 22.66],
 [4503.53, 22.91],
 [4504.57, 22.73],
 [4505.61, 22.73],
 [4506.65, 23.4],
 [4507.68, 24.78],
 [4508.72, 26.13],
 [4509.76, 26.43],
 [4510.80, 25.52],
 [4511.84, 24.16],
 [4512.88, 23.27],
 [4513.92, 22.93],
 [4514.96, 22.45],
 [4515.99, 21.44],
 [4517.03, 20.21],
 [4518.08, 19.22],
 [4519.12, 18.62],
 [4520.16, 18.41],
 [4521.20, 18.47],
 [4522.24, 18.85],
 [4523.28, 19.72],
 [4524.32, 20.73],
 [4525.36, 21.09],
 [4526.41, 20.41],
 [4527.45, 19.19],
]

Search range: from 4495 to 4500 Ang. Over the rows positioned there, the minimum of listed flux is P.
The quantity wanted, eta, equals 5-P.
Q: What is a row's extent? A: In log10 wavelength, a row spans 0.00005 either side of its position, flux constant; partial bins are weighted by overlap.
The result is -15.8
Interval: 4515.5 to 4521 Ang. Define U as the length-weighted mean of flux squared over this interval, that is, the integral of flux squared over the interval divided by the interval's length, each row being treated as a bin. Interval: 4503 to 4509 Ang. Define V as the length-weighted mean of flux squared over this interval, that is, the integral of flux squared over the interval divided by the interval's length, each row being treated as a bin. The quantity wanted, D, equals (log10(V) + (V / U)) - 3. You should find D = 1.23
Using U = 381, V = 563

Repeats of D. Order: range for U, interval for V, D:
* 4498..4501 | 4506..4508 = 1.02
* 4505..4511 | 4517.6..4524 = 0.14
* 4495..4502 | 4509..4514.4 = 0.88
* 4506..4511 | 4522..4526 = 0.25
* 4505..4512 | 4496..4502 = 0.58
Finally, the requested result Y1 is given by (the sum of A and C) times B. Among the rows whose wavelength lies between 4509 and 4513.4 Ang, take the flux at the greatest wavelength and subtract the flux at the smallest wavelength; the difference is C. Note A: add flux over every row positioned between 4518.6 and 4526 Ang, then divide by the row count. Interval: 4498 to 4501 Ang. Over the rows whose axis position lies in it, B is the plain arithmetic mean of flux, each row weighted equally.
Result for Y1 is 348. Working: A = 19.4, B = 21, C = -3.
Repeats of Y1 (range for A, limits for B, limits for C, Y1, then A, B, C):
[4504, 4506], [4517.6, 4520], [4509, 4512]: 387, 22.7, 19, -2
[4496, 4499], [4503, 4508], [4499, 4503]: 622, 24.9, 23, 2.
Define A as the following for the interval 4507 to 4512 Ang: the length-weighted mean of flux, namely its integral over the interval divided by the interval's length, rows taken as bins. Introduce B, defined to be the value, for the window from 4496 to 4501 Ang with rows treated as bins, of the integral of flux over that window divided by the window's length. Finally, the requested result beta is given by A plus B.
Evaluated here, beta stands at 48.5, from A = 25.4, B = 23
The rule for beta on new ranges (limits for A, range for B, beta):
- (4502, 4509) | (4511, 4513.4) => 47.5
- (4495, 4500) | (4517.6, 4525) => 43.3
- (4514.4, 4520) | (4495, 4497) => 46.4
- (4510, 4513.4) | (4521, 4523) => 43.3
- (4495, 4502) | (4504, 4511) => 47.7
